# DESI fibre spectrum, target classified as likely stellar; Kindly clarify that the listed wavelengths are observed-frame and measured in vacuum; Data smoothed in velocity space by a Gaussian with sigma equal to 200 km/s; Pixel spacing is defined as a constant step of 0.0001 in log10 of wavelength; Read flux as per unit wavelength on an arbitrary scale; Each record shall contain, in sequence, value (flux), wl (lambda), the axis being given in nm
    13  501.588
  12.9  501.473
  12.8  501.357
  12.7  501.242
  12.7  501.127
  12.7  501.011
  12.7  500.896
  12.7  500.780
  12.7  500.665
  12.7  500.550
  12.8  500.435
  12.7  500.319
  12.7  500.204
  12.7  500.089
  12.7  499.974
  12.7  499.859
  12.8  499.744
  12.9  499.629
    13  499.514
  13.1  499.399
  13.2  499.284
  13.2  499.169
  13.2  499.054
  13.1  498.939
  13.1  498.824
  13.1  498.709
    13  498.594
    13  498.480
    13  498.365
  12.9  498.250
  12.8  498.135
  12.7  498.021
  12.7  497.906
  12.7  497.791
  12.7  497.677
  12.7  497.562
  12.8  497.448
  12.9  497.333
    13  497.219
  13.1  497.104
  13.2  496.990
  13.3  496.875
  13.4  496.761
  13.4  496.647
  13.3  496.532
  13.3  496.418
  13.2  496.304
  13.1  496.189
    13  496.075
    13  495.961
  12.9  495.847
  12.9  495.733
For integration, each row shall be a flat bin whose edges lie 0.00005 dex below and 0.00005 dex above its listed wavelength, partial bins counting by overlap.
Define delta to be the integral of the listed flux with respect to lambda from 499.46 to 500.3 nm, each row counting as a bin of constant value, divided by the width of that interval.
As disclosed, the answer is 12.8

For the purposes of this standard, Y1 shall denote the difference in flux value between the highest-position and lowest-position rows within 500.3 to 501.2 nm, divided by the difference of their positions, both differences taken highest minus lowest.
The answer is 0.00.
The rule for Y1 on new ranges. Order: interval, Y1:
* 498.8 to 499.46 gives 0.00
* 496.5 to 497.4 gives -0.50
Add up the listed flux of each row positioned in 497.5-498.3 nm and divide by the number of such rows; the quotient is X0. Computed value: 12.74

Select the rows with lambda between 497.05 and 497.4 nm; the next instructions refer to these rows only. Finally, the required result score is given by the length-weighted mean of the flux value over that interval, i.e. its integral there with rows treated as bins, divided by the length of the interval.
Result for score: 13.0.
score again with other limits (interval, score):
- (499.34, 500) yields 12.9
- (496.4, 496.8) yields 13.4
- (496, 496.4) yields 13.1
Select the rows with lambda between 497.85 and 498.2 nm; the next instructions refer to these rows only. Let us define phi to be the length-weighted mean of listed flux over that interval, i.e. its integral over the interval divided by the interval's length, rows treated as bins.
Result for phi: 12.7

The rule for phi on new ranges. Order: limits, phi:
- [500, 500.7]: 12.7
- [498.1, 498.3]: 12.8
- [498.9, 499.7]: 13.1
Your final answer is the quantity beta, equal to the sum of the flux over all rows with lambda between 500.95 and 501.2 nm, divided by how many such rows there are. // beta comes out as 12.7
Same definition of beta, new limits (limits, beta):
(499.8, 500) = 12.7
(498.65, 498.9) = 13.1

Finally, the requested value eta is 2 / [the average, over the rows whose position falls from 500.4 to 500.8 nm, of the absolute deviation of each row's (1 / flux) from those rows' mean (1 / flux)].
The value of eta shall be 8670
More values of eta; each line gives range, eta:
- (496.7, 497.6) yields 1702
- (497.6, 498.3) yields 4902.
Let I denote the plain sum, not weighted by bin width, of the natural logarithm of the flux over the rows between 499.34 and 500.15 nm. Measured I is 17.9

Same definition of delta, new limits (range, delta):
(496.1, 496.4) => 13.1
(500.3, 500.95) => 12.7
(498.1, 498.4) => 12.9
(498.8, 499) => 13.1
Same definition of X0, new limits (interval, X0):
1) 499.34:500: 12.87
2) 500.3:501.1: 12.71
